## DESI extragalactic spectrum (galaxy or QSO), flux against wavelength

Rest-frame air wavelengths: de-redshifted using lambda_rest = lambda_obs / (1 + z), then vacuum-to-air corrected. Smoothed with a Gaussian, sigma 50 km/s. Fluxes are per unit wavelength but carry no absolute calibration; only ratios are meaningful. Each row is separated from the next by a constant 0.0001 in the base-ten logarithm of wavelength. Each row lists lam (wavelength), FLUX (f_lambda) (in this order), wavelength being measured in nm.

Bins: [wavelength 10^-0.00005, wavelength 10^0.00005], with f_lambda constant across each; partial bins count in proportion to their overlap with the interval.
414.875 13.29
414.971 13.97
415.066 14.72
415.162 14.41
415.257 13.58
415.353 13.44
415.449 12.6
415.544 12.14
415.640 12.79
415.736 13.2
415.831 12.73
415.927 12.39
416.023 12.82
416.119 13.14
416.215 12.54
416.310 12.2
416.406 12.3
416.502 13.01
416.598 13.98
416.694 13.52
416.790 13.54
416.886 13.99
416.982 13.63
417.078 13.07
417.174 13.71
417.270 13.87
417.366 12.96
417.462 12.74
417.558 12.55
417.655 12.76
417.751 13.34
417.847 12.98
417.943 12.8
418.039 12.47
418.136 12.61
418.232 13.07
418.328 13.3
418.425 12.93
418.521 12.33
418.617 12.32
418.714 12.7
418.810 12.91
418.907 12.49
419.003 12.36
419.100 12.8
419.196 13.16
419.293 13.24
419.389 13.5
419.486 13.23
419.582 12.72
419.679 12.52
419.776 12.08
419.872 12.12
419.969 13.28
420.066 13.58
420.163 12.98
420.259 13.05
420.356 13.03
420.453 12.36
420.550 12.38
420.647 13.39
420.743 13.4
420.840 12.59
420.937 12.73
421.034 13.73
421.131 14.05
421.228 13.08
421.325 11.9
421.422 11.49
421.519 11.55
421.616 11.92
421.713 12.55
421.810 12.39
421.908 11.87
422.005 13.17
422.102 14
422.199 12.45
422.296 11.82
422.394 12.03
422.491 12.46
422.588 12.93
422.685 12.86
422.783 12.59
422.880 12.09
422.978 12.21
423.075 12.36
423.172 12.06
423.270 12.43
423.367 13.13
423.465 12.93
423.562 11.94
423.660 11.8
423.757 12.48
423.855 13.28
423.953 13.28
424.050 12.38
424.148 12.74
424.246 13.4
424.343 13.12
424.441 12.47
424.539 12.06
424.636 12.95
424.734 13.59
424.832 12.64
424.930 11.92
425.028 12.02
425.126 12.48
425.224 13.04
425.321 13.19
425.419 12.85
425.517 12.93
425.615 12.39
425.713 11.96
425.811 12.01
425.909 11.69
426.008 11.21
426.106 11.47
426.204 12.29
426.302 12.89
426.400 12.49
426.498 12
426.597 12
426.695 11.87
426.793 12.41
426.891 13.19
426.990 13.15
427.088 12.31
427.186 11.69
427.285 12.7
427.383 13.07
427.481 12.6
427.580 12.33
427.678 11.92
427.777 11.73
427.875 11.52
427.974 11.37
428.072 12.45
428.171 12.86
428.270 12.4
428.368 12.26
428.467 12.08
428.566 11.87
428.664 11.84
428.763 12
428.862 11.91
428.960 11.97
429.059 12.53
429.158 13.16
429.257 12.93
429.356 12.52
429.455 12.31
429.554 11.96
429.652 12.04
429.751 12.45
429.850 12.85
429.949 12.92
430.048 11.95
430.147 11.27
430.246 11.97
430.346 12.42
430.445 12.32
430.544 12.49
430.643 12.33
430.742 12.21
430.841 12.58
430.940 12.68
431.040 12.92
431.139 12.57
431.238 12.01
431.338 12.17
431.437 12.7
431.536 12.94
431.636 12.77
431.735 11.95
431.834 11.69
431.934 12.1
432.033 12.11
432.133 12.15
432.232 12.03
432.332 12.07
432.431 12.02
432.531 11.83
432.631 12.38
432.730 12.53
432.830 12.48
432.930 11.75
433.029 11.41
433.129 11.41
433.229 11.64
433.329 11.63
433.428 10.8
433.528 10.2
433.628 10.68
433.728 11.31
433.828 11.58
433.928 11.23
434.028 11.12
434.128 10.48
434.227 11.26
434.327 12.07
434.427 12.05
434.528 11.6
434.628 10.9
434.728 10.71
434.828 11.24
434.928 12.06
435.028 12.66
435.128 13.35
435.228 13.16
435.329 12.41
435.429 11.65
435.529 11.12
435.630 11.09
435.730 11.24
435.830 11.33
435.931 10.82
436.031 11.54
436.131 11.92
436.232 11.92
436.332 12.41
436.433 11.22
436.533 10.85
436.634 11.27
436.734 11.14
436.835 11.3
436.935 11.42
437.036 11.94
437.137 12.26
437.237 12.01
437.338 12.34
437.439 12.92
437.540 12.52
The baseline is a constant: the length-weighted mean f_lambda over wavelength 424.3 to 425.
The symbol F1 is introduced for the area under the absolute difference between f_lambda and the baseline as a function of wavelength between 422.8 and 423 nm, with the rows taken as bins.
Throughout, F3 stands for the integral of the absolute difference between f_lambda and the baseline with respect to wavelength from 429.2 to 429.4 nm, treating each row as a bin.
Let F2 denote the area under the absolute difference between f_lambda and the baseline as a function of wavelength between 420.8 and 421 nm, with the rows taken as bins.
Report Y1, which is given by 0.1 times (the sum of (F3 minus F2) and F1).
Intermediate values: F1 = 0.09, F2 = 0.029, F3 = 0.04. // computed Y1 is 0.010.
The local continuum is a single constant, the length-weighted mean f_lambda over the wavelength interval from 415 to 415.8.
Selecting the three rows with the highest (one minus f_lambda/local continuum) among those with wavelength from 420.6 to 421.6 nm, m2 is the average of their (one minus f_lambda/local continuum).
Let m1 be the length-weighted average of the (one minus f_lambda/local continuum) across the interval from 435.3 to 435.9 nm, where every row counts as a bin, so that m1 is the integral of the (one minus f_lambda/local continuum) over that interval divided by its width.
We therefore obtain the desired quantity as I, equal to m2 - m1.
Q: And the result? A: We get -0.02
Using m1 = 0.15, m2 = 0.13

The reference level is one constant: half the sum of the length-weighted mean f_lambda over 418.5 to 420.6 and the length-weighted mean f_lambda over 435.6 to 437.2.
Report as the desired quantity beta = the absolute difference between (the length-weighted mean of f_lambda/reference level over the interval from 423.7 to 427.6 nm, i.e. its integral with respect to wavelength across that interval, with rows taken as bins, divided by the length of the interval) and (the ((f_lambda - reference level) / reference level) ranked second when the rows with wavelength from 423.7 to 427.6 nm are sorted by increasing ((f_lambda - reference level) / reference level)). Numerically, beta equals 1.09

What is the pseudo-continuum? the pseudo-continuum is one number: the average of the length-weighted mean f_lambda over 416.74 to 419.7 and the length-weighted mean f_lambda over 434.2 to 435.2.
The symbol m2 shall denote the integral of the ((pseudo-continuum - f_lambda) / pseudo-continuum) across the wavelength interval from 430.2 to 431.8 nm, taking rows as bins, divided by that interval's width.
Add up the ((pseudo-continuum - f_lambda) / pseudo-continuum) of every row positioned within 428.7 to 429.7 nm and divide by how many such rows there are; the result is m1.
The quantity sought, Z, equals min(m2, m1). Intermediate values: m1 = 0.006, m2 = -0.002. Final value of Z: 0.00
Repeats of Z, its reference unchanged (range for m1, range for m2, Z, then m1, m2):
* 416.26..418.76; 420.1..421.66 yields -0.05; -0.049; -0.026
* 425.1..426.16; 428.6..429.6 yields 0.01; 0.010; 0.008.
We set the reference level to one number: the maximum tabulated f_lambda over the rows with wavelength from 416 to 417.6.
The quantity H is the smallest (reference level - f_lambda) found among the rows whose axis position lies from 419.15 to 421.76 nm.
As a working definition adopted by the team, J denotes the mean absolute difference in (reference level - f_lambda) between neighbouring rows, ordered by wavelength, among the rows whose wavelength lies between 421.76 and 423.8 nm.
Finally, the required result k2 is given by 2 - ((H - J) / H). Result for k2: -7.69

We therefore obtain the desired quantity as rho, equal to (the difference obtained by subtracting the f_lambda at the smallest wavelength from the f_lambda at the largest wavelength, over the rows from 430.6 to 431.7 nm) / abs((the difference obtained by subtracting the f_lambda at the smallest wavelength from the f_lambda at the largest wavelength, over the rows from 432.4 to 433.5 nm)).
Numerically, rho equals 0.4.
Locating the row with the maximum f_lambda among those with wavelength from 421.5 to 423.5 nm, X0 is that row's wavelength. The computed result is 422.102 nm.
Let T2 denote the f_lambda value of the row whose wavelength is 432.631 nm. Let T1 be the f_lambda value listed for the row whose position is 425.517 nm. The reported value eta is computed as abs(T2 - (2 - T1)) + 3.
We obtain 26.3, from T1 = 12.93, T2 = 12.38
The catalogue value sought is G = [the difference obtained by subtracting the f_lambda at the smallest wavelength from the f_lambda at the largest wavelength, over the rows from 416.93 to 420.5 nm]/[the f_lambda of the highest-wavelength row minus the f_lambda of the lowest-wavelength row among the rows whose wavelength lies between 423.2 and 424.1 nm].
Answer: 25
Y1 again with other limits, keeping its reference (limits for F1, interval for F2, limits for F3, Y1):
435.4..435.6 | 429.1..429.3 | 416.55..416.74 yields 0.040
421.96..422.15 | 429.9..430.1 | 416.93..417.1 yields 0.021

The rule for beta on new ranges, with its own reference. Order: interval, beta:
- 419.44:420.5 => 1.06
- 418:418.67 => 1.03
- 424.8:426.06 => 1.05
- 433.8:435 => 1.06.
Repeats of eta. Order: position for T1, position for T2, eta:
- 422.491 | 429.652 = 25.5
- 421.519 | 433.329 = 24.2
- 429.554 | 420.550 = 25.3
